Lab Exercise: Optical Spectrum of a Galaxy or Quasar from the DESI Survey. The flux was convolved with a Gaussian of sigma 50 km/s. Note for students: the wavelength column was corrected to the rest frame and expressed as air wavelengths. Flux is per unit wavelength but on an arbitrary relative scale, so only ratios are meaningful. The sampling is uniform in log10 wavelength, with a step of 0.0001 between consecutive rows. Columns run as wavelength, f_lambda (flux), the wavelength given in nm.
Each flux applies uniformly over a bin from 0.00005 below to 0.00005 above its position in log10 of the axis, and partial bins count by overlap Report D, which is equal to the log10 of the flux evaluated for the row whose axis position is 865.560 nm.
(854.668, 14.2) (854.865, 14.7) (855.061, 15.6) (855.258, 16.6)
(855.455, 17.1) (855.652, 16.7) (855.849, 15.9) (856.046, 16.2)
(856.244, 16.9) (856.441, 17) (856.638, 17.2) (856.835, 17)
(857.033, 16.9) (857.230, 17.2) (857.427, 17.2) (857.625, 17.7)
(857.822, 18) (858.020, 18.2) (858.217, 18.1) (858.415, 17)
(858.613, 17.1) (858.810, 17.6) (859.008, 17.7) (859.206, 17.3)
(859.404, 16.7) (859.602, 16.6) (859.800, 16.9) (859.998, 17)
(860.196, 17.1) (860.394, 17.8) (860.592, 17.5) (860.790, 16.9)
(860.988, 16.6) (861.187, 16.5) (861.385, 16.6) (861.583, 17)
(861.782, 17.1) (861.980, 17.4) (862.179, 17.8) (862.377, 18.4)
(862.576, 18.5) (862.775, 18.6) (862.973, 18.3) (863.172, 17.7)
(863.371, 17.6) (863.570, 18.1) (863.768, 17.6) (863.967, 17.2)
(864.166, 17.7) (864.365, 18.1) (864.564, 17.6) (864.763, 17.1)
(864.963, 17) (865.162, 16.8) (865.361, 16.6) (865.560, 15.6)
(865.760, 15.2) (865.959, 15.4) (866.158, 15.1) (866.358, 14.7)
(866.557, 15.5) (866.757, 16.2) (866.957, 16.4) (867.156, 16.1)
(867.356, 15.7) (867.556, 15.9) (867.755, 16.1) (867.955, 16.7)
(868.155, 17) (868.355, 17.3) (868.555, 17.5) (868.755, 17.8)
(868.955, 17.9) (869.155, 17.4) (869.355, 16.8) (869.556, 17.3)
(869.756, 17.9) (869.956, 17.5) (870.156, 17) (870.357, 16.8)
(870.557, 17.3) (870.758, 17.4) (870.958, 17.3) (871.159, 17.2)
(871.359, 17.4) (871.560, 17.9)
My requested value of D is 1.19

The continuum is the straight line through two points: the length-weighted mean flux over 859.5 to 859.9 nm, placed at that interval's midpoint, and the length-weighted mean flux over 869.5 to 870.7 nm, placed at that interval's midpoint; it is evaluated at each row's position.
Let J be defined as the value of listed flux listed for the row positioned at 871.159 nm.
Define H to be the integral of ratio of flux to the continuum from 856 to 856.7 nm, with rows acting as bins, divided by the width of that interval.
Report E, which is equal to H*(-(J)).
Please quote -17.5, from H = 1.02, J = 17.2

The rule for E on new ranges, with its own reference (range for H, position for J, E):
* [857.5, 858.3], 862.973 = -19.8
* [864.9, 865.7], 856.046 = -15.6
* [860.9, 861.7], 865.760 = -15.1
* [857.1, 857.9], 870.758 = -18.3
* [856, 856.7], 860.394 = -18.1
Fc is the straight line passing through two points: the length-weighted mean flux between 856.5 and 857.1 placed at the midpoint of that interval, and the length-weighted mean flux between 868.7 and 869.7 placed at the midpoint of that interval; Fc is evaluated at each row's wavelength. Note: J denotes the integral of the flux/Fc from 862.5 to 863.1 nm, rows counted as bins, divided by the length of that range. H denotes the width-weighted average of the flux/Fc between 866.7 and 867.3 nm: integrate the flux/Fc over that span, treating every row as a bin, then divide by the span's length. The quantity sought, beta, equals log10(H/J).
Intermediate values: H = 0.93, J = 1.07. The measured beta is -0.060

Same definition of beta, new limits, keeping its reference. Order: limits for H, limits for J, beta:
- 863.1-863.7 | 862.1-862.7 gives -0.012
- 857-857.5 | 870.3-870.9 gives 0.009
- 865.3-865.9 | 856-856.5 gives -0.034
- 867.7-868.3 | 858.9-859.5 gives -0.021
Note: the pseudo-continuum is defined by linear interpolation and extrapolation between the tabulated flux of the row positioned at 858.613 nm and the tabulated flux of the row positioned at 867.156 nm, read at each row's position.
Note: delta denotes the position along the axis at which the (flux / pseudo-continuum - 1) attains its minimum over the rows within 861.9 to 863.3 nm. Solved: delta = 861.980 nm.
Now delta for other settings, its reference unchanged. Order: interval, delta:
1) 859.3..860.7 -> 859.602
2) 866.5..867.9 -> 866.557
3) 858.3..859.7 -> 859.602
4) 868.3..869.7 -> 869.355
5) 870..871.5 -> 870.357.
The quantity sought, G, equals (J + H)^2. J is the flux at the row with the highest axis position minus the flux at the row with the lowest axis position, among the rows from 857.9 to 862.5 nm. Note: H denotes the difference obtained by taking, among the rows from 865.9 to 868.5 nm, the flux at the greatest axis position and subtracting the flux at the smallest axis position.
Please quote 4.4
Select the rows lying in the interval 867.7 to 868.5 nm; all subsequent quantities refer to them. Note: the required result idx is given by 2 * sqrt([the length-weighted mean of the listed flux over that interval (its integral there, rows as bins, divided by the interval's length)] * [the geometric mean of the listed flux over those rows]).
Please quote 33.6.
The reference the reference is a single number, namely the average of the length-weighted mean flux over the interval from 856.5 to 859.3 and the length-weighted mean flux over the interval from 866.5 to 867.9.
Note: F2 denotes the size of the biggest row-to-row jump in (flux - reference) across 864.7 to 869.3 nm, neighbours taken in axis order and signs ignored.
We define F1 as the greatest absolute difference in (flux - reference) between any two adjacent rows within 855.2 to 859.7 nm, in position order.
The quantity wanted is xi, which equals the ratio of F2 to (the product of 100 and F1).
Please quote 0.0091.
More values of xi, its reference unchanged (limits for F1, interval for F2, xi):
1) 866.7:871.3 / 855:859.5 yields 0.0183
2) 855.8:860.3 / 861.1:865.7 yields 0.0091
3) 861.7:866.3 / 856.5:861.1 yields 0.0110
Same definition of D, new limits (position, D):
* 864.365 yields 1.26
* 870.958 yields 1.24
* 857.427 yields 1.24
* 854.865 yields 1.17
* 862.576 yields 1.27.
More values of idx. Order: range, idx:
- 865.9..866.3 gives 30.4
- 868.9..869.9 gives 34.9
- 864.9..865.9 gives 32.4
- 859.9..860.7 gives 34.7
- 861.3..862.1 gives 34.1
